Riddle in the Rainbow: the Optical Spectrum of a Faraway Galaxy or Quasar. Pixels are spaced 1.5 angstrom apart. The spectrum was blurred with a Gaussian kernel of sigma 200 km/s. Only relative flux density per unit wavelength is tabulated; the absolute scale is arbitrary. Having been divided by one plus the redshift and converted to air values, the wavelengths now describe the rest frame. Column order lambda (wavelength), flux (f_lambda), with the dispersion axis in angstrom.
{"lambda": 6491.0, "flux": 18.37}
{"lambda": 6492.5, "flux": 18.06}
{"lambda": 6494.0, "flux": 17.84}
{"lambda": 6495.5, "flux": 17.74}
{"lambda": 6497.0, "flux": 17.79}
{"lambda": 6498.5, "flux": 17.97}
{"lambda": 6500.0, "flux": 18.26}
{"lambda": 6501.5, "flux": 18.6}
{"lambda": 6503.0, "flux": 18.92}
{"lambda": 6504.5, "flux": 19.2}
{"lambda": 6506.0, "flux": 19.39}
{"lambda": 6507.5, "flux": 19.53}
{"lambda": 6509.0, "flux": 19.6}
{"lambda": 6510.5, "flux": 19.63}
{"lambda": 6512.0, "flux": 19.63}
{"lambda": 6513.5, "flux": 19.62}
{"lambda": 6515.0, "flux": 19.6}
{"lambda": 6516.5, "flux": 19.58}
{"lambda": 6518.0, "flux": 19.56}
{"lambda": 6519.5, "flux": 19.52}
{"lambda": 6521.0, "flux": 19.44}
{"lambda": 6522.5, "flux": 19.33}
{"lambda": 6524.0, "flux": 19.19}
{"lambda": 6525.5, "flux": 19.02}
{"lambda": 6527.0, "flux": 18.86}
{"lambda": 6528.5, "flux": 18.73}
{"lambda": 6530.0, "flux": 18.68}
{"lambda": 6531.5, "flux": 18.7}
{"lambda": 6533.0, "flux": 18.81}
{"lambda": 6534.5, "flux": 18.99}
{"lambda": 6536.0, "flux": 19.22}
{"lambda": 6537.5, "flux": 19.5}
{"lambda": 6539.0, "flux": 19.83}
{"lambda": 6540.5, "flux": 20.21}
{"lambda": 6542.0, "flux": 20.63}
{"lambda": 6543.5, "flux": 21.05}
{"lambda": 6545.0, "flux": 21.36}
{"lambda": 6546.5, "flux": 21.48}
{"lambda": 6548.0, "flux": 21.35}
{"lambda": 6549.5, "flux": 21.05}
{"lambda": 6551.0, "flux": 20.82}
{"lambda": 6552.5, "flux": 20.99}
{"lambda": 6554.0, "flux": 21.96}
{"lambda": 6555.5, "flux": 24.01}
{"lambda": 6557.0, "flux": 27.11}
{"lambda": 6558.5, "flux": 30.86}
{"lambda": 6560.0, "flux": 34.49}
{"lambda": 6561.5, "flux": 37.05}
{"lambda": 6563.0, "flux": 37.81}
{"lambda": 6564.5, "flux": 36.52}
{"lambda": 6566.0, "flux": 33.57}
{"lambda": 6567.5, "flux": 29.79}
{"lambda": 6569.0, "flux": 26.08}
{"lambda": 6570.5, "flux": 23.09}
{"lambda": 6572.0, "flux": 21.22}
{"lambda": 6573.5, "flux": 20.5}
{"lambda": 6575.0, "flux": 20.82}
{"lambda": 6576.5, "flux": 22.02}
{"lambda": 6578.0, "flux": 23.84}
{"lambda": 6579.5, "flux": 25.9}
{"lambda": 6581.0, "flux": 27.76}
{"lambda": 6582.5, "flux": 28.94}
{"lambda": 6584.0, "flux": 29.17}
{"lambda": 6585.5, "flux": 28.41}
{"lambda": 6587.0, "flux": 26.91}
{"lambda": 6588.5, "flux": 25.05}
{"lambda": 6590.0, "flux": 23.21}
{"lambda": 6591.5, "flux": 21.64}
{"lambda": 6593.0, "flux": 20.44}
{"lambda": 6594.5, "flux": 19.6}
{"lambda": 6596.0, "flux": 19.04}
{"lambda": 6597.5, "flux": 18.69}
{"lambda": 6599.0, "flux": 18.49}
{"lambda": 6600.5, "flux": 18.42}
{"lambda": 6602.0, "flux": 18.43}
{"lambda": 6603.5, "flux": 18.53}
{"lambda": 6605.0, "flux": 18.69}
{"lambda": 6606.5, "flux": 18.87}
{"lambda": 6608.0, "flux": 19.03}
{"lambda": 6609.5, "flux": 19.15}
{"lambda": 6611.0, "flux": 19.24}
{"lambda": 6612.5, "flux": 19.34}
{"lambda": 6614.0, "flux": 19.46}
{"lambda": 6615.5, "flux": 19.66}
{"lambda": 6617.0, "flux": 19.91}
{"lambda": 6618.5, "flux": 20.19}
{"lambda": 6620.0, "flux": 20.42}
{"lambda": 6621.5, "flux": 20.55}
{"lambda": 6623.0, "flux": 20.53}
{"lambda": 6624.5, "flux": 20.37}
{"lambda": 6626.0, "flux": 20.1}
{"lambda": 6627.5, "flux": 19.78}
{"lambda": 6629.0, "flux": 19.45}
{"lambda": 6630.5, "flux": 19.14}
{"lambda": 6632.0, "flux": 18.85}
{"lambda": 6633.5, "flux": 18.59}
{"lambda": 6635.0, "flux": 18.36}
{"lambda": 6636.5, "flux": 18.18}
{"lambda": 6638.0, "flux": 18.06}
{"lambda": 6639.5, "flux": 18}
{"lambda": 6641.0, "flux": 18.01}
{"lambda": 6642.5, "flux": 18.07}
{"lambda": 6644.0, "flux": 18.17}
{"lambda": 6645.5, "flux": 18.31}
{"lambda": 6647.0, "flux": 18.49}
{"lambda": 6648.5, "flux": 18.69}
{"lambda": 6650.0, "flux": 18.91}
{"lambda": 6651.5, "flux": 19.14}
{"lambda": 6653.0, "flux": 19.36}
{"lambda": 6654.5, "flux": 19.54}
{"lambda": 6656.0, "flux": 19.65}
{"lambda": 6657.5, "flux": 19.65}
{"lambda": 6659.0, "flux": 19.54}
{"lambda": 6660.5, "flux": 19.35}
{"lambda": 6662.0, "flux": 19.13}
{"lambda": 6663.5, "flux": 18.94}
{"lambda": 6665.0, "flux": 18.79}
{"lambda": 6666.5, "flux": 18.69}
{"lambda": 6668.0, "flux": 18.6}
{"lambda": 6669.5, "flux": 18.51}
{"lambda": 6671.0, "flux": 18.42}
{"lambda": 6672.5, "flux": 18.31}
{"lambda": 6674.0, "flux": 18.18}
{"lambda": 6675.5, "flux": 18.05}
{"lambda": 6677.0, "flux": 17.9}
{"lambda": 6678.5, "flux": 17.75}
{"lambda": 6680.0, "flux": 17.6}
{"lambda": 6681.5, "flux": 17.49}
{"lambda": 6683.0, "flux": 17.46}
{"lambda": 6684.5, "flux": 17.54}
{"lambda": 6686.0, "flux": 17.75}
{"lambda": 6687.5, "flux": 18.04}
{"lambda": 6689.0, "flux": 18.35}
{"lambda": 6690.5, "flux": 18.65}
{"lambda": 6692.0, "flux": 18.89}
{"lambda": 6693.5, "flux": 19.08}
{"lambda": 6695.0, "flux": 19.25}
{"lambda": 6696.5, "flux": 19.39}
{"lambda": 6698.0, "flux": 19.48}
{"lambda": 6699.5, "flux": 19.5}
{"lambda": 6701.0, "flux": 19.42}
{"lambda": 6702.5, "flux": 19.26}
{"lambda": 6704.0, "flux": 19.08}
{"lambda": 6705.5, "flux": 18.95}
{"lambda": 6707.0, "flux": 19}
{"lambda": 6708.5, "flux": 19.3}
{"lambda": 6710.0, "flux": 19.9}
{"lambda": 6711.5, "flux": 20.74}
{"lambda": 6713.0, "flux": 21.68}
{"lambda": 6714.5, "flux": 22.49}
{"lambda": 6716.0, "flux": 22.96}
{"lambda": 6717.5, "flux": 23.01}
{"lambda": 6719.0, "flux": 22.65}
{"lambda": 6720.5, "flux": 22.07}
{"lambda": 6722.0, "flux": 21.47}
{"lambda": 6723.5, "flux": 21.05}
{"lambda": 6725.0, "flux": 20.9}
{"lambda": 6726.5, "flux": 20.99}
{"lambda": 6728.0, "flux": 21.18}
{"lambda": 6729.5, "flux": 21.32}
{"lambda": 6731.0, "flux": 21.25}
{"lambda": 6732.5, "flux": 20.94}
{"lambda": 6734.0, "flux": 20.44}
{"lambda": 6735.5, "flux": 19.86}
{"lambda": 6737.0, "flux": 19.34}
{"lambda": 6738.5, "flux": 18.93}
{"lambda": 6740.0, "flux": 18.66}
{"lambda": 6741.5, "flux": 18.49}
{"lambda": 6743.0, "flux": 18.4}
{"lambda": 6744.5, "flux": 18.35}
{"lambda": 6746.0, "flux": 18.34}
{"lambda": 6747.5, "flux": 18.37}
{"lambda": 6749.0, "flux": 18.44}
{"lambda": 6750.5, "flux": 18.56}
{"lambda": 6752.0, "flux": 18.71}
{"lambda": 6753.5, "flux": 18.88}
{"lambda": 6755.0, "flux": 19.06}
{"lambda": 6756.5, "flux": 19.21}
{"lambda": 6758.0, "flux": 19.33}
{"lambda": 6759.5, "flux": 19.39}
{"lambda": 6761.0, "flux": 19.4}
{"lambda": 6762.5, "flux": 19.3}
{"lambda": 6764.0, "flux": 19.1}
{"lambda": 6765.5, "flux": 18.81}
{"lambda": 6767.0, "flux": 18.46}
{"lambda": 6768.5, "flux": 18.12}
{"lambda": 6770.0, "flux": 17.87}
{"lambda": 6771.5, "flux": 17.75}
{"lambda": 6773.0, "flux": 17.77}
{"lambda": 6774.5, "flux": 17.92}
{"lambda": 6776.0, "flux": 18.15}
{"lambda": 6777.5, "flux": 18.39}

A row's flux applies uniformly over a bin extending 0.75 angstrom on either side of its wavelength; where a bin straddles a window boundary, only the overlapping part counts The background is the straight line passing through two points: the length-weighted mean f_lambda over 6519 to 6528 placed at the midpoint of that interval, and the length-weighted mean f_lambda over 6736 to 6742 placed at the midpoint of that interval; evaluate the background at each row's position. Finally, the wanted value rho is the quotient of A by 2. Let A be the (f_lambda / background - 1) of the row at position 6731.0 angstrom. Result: 0.06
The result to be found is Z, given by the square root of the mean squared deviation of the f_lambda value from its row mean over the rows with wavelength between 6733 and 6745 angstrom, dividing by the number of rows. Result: 0.71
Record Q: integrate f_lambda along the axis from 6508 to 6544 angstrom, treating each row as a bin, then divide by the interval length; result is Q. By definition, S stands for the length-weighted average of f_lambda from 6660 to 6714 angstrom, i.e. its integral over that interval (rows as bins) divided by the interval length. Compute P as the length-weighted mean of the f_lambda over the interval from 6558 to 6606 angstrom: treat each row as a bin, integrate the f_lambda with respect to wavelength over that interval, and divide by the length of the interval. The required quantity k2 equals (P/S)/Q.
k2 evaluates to 0.0686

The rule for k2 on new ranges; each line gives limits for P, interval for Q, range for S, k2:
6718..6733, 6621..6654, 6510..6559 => 0.0551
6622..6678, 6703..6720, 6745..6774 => 0.0484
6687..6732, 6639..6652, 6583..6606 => 0.0509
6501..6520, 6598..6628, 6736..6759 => 0.0532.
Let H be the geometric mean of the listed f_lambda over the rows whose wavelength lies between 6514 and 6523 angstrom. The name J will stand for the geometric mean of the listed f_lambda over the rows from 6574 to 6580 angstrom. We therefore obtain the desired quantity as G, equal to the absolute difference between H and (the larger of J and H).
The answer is 3.6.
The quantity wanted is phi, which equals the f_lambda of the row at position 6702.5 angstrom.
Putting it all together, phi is 19.26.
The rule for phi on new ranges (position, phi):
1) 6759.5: 19.39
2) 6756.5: 19.21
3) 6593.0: 20.44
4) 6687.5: 18.04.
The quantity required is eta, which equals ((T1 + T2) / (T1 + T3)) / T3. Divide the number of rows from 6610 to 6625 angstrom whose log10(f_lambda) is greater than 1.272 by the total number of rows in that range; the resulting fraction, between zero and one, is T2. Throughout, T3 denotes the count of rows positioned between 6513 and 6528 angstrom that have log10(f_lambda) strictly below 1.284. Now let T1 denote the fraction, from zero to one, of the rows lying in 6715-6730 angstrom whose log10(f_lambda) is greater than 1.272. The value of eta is 0.17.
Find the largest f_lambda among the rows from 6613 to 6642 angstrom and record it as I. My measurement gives 20.55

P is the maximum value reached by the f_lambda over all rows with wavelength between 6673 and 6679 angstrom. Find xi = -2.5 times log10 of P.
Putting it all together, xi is -3.15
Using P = 18.18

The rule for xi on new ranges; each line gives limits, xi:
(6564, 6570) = -3.91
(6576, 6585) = -3.66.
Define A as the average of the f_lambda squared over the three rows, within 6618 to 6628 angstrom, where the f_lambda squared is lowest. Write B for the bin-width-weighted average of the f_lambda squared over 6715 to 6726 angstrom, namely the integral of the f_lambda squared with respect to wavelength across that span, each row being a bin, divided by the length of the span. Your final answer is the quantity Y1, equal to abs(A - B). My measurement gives 84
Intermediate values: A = 401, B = 485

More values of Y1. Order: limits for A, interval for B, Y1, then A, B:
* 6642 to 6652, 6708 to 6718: 131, 331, 462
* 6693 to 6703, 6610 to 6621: 22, 369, 390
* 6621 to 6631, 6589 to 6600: 34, 379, 412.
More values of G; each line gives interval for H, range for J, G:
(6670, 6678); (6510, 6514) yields 1.5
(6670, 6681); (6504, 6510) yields 1.4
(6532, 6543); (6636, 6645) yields 0.0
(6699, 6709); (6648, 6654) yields 0.0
